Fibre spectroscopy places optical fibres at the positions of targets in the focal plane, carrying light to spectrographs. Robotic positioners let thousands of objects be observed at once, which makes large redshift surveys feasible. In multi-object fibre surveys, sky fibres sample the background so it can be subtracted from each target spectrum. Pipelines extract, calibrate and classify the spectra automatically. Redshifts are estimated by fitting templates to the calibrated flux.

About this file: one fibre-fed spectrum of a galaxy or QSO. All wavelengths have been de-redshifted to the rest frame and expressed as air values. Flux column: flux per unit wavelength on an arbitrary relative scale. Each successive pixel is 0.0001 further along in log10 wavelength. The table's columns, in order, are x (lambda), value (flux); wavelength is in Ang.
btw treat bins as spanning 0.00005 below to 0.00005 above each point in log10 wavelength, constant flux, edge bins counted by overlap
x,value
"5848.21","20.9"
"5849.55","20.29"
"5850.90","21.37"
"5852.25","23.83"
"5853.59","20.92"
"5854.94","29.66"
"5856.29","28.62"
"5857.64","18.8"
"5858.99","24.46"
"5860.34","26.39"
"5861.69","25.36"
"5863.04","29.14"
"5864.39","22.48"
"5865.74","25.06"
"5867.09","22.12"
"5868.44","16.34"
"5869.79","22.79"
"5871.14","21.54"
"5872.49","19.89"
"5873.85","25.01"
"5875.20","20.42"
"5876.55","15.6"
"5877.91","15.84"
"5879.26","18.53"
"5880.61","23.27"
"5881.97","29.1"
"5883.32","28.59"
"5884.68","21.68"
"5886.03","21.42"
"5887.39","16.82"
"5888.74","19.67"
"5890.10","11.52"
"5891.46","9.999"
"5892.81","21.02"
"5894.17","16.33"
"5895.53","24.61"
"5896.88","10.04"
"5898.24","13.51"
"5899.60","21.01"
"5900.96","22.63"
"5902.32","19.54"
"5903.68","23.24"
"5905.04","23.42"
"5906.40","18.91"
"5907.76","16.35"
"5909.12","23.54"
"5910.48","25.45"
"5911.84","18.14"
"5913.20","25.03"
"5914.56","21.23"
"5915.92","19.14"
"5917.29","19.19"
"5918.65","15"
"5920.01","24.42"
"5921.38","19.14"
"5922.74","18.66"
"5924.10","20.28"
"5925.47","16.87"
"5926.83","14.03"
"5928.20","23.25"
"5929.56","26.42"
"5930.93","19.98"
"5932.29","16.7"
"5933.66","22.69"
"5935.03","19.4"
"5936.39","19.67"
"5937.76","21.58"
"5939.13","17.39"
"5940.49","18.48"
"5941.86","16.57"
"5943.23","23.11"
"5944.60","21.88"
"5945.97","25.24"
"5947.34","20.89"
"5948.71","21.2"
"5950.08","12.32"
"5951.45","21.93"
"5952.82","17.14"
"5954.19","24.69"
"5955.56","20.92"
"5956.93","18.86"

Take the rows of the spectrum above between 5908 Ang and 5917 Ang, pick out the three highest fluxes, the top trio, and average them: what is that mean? 24.7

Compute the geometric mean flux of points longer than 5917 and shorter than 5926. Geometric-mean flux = 18.9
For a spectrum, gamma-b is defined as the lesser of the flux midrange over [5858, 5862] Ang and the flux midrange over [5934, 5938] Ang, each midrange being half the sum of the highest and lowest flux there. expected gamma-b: 20.5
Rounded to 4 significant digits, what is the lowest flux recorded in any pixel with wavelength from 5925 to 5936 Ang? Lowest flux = 14.03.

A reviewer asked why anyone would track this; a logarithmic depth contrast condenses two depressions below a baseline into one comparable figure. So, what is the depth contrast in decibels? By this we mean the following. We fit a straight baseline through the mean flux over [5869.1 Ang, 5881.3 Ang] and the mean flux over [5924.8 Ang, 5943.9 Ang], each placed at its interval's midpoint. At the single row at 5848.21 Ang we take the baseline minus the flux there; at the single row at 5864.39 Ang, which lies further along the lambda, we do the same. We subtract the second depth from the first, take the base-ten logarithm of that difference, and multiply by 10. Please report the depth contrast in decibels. 2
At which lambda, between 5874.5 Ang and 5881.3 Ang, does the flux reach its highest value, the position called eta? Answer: 5880.61 Ang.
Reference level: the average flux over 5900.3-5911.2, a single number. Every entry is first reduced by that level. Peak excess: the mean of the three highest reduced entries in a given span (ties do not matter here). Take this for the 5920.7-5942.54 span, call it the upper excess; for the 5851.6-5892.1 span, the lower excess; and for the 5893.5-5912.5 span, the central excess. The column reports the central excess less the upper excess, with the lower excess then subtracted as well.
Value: -7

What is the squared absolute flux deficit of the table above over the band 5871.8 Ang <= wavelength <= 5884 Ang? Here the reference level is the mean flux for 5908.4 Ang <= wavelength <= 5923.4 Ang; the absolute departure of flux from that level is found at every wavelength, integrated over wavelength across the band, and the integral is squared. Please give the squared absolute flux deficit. 2442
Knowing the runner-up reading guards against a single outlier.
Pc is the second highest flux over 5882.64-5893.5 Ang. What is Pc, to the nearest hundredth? 21.68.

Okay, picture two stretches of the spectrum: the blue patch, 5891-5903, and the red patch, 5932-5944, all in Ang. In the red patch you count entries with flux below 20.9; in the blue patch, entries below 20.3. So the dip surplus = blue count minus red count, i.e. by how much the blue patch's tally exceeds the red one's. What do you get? -1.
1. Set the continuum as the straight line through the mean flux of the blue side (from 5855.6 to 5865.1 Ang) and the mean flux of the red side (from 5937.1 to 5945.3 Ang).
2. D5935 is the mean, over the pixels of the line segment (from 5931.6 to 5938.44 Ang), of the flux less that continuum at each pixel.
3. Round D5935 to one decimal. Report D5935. -0.2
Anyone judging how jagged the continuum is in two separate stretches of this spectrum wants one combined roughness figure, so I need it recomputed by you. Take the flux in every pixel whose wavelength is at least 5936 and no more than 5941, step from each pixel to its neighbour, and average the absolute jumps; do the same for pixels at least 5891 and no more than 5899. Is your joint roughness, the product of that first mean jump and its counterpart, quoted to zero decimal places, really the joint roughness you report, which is 20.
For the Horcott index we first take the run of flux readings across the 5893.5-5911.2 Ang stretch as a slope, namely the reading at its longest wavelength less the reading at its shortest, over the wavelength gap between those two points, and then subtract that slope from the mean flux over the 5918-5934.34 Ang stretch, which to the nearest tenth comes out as 19.2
